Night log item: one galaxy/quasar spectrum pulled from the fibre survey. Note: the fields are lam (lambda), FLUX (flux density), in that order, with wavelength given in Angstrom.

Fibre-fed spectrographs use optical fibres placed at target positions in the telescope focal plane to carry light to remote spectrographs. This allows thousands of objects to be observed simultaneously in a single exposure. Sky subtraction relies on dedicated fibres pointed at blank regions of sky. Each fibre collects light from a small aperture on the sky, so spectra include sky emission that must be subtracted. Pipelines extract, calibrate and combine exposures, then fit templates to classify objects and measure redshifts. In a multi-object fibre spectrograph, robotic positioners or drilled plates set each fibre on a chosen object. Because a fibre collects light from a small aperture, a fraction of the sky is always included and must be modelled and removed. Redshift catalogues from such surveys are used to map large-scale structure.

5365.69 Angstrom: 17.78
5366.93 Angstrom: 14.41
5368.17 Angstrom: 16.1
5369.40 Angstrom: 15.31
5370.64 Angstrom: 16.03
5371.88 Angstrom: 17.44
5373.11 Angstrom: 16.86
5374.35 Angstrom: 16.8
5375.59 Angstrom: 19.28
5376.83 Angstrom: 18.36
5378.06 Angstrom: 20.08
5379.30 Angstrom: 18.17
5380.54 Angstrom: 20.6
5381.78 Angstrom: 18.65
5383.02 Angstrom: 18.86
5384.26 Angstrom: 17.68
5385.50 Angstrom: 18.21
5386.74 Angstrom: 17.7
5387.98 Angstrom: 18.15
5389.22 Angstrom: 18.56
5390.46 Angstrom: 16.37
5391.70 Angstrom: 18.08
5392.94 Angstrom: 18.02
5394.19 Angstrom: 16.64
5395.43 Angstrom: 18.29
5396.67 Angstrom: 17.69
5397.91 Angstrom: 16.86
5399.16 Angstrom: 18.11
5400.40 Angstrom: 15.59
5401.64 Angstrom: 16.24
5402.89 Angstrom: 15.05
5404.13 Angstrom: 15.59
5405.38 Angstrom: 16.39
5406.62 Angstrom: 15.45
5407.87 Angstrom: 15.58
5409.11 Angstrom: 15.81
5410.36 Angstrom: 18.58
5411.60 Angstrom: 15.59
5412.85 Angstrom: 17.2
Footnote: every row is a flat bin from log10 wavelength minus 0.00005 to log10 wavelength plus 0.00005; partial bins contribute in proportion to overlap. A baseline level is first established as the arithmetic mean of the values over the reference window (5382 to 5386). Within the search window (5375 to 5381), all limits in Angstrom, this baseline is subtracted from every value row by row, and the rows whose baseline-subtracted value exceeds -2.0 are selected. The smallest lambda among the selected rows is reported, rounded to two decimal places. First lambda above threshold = 5375.59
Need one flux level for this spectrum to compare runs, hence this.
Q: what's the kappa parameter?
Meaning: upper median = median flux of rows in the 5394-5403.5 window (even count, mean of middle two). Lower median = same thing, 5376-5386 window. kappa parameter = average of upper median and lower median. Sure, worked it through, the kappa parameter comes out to 17.6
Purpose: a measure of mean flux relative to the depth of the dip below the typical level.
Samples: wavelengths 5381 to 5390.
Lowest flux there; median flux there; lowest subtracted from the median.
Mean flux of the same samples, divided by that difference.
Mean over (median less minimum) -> 34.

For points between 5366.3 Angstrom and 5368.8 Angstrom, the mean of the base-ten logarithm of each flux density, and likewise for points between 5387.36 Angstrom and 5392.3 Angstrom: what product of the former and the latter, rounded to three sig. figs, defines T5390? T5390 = 1.48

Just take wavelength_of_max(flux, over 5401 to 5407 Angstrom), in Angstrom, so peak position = 5405.38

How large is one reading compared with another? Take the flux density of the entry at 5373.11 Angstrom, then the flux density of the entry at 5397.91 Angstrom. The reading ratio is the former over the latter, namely 1.00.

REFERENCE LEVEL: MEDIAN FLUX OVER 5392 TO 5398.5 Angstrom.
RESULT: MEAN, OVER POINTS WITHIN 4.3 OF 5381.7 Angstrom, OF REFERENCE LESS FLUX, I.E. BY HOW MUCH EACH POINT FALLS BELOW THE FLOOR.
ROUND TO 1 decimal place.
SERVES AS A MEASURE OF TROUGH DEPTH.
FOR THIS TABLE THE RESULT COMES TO -1.2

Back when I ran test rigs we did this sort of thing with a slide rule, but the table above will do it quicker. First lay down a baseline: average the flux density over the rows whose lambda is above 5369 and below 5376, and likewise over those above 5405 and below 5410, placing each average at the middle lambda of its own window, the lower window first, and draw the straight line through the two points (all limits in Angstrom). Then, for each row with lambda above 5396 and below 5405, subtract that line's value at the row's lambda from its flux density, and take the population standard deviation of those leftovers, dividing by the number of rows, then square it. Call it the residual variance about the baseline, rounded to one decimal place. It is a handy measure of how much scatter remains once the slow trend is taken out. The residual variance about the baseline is 1.0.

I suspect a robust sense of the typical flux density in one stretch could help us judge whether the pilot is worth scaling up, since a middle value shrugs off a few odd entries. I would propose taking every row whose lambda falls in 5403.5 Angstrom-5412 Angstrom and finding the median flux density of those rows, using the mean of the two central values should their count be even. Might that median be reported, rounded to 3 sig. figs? 15.6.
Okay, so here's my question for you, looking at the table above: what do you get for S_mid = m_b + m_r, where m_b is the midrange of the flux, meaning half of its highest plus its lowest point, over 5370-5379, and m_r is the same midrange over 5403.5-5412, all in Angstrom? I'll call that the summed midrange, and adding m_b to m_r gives 35.1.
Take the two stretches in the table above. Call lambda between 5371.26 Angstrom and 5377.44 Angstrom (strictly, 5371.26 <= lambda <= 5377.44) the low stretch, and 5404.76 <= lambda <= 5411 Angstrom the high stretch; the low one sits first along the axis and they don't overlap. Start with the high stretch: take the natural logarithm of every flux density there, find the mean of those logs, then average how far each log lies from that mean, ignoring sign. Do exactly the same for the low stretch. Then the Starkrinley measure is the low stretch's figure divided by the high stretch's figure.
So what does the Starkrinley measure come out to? 0.89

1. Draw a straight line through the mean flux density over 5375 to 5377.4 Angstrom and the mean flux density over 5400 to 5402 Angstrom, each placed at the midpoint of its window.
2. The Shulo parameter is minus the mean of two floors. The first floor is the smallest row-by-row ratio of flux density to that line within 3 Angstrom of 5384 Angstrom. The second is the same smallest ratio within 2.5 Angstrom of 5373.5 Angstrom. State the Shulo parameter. -0.934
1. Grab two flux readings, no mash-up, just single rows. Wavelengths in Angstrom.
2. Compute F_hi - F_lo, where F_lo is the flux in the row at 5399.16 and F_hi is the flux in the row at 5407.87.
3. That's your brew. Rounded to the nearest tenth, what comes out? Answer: -2.5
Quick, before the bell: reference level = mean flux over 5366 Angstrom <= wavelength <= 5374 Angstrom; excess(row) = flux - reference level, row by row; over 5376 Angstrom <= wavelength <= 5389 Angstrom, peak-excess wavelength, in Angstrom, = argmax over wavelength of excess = 5380.54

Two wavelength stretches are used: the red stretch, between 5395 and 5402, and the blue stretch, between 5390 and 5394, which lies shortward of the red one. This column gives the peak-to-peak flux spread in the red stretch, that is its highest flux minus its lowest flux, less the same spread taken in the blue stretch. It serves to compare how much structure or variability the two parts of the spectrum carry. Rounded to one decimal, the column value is 1.0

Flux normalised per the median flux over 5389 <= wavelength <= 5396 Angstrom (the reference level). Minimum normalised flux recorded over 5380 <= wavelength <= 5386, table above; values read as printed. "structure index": 0.98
